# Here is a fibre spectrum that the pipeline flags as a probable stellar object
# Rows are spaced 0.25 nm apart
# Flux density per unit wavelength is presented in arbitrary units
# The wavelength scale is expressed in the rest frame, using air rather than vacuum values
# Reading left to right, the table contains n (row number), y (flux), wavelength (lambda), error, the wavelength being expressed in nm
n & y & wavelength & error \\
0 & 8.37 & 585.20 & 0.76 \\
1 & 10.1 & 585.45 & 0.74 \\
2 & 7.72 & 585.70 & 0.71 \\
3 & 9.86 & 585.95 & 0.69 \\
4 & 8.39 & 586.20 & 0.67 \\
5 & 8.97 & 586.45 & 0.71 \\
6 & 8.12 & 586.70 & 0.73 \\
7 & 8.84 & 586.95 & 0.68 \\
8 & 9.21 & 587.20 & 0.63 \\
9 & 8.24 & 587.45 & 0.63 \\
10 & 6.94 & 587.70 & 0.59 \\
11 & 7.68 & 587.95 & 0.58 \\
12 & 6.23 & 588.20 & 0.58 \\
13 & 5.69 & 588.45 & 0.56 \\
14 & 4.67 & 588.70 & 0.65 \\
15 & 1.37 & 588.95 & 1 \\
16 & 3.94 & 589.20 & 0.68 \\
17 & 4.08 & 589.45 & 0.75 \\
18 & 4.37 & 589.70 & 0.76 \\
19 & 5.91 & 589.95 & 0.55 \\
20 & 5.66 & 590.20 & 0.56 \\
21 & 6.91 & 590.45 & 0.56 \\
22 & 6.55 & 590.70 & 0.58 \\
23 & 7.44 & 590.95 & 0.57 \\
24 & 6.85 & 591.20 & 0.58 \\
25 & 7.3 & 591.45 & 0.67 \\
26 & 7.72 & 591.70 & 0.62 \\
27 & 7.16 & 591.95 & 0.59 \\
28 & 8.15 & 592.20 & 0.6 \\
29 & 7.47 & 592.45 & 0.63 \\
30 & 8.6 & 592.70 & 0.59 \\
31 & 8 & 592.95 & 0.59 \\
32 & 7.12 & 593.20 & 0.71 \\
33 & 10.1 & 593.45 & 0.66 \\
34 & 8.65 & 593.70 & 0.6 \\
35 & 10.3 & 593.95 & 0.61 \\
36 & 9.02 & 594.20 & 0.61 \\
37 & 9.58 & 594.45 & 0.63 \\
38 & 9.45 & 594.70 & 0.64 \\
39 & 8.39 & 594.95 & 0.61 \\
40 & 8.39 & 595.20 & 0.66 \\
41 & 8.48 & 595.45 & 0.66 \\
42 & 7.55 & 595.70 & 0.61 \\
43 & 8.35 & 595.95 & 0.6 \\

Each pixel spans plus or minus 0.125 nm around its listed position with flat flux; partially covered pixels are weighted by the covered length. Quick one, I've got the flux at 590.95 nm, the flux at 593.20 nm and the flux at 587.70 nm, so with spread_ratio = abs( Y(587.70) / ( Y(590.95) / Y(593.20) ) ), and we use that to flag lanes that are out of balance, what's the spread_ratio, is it 6.6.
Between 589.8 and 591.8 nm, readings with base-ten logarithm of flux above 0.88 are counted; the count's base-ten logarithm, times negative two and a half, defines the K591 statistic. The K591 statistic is 0.0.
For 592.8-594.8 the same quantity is -2.1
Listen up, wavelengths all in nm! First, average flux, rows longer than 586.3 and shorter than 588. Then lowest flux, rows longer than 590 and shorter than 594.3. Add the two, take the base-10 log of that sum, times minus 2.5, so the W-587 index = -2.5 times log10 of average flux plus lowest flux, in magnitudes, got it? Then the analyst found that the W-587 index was -2.86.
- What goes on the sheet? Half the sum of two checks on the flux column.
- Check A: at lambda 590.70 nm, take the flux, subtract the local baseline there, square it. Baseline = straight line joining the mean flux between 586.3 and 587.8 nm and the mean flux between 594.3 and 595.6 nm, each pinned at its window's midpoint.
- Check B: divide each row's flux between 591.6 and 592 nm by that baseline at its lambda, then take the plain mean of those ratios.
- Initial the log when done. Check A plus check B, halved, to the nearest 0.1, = 2.5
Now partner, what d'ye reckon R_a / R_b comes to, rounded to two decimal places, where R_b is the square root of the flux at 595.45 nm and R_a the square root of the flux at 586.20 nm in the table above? 0.99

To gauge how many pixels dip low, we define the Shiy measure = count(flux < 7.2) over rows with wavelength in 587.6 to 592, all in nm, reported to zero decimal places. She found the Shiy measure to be 14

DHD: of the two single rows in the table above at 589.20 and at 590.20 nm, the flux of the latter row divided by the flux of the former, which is 1.4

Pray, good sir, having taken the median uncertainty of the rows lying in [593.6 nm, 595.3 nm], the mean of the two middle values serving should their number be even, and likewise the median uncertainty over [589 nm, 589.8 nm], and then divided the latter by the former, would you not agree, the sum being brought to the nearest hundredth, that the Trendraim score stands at 1.23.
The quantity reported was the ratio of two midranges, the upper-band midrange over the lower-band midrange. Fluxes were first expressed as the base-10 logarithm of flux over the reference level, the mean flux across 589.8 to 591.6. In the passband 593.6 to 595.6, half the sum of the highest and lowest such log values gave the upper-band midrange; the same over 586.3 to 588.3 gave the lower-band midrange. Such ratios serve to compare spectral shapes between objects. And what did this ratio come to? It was 2.6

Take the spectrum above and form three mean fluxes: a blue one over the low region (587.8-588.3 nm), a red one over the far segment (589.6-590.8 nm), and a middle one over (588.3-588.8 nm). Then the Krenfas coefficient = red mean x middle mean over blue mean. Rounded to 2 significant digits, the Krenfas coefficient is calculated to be 4.4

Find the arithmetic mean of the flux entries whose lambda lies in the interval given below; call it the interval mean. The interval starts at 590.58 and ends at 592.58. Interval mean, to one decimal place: 7.3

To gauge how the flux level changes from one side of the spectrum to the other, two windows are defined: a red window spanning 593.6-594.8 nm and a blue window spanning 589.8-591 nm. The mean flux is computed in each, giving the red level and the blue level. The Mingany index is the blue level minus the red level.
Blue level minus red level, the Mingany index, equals -3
